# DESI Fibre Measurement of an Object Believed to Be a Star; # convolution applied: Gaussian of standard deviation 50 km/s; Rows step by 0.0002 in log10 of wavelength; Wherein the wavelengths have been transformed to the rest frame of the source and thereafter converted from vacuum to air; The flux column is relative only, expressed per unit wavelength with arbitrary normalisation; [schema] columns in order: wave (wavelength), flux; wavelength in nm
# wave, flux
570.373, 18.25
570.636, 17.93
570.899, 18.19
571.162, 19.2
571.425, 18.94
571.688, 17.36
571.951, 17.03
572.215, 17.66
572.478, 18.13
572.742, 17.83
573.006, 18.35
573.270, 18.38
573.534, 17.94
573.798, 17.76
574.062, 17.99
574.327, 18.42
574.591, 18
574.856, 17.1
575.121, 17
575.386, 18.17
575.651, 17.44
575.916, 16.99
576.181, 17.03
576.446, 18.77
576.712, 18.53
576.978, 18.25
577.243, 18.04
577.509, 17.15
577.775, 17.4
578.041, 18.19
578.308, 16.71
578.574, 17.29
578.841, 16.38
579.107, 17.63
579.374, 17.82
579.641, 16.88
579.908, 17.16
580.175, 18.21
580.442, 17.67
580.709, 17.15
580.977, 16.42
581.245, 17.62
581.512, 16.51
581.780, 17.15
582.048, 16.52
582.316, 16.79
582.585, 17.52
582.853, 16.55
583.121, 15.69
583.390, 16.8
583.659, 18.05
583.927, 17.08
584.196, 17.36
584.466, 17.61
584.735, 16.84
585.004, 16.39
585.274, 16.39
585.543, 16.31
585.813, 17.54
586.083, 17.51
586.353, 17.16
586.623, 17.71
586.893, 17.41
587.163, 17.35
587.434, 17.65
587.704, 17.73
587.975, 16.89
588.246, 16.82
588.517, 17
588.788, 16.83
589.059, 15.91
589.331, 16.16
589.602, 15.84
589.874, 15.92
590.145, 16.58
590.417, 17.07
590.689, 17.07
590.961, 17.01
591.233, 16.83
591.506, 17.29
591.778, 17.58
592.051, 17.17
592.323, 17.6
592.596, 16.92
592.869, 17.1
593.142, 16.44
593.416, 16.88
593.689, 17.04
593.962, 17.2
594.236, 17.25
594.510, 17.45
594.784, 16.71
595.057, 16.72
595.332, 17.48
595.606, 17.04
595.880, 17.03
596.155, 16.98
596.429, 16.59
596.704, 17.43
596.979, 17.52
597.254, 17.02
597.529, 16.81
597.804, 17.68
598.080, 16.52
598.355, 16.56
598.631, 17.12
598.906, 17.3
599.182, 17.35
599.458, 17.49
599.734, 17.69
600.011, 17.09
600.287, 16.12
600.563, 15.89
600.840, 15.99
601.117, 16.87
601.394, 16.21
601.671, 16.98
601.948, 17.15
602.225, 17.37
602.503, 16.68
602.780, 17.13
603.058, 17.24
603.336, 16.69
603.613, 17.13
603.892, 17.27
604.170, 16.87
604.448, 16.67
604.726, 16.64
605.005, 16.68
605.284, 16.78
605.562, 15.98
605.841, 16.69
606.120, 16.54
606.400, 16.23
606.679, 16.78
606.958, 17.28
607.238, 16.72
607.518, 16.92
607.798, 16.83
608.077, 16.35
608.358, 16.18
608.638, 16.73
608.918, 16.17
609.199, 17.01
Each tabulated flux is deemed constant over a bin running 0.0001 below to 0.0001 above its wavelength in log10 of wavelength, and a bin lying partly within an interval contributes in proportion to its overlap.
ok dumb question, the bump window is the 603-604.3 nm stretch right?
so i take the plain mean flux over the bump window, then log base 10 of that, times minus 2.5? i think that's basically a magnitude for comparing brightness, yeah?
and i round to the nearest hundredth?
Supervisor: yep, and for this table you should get -3.08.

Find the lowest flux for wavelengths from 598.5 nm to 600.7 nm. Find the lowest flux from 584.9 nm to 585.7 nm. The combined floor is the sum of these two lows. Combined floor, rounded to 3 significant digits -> 32.2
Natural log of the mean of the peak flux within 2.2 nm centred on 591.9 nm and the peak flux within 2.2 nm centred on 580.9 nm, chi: 2.89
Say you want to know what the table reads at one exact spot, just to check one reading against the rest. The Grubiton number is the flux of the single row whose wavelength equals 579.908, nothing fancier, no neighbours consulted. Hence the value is 17.16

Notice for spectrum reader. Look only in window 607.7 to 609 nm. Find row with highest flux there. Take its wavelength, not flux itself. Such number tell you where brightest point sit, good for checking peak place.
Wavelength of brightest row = 607.798 nm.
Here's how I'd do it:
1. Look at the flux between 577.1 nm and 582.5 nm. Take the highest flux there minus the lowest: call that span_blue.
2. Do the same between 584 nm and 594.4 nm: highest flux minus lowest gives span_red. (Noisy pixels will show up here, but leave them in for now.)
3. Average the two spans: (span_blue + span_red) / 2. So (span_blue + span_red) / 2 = 1.9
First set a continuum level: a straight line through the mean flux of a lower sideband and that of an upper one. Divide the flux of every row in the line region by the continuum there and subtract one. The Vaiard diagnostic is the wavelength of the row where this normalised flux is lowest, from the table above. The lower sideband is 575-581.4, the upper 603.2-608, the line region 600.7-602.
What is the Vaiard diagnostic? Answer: 600.840 nm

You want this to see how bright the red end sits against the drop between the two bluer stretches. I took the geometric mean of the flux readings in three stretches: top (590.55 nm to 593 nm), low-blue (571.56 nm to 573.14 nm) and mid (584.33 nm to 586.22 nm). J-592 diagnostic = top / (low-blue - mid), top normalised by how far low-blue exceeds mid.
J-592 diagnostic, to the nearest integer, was 22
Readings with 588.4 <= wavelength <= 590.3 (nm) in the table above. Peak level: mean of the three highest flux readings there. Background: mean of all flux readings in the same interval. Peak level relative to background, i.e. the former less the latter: 0.48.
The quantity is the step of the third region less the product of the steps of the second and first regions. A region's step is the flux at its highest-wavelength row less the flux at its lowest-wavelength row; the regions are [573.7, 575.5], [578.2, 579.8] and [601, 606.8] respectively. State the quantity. -0.2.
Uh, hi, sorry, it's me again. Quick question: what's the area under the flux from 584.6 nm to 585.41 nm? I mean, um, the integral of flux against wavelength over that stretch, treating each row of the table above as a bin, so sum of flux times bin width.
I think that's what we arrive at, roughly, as 13.4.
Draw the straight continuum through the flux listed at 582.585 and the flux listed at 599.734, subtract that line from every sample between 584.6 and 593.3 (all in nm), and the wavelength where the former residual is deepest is 589.602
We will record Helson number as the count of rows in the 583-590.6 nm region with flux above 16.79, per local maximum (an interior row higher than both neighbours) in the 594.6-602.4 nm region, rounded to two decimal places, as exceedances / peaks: 3.80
